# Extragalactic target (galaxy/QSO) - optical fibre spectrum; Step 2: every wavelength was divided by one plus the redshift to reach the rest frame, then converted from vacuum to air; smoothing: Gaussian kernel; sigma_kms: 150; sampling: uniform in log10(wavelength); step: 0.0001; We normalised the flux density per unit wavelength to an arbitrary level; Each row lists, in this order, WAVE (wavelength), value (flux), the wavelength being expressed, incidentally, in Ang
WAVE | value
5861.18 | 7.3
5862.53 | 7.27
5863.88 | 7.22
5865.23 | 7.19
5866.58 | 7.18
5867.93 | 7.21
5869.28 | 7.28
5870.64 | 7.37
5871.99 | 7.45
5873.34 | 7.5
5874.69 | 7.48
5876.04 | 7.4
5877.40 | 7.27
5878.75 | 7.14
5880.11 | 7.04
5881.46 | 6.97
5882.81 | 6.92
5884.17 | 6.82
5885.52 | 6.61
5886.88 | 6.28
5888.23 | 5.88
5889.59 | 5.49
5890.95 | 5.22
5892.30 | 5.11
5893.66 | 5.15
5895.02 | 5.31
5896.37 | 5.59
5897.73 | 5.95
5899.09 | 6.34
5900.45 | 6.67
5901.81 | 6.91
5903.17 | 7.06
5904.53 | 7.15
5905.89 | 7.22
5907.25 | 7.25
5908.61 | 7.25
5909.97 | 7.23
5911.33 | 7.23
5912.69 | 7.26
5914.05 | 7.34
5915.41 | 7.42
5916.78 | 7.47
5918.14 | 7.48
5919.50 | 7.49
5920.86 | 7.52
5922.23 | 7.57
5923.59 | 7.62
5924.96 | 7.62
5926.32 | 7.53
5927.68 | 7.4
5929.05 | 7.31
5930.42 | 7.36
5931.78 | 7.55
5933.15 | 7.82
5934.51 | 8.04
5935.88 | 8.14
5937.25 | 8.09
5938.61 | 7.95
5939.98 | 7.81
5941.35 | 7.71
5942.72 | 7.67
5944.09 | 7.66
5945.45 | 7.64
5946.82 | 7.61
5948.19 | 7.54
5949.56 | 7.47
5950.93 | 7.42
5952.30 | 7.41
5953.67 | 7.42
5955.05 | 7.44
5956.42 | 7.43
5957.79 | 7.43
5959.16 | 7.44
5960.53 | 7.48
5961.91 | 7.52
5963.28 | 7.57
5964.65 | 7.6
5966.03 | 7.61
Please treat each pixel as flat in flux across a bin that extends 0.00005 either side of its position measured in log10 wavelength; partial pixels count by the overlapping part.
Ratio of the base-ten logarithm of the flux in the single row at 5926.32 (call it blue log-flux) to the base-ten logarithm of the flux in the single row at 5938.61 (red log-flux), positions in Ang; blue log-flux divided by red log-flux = 0.97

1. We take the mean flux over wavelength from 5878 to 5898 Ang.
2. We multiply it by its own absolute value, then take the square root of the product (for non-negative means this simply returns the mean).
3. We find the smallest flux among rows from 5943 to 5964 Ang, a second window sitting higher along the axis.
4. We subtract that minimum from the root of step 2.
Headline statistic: -1.3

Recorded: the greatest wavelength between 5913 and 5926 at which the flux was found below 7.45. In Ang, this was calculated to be 5915.41 Ang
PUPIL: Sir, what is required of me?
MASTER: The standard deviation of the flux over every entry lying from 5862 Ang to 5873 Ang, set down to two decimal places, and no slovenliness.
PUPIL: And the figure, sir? 0.09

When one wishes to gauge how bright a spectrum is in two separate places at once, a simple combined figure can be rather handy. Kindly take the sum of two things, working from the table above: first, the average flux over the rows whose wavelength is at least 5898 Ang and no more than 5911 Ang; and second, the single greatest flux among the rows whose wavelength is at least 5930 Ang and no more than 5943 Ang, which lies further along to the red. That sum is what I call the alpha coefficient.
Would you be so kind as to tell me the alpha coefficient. 15.1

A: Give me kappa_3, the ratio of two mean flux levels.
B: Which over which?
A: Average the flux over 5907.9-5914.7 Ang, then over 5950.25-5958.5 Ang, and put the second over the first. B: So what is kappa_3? 1.02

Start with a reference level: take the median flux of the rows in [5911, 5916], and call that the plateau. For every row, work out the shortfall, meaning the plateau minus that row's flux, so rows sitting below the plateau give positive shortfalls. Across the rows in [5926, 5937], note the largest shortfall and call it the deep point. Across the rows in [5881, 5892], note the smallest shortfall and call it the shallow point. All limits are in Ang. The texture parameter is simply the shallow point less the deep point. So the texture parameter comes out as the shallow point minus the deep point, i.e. 0.34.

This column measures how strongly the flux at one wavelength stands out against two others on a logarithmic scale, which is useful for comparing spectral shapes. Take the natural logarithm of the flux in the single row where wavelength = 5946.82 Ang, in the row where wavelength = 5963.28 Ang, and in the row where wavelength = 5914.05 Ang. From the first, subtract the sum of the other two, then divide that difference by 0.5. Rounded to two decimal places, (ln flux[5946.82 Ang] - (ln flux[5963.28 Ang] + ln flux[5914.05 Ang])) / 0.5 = -3.98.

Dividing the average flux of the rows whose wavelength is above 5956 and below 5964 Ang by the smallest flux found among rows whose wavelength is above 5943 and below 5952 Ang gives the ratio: 1.0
